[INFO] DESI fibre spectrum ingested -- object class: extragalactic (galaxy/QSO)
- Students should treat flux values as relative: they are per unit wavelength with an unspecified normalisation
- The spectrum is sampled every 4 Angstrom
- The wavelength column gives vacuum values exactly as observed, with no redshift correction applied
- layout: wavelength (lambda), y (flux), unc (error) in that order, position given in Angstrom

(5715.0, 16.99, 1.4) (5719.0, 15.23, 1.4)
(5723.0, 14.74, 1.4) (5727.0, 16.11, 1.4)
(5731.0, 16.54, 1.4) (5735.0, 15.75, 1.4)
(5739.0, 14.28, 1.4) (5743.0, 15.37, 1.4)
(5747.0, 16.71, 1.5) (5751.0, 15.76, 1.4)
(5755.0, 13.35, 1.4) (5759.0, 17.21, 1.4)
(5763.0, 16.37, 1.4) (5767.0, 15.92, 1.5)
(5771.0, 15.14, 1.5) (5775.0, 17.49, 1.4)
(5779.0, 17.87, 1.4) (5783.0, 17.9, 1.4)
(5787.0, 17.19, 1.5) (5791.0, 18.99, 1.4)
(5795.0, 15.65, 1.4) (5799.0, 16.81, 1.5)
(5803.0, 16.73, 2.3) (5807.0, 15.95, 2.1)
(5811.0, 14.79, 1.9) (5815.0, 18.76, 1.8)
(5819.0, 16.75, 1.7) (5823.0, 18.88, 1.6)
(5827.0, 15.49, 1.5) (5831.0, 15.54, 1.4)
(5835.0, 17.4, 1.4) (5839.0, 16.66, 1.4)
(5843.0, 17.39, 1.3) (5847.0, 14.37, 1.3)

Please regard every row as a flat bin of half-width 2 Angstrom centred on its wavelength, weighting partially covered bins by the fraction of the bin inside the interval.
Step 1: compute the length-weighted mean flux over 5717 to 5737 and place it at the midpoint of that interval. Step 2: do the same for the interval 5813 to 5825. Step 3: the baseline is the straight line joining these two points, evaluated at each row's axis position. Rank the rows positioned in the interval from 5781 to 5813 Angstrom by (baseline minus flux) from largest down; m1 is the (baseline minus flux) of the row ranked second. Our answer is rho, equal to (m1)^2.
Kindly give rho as 3.5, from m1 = 1.9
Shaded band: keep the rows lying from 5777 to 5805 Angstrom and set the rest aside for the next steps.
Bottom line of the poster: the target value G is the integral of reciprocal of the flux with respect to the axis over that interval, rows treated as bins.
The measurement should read 1.62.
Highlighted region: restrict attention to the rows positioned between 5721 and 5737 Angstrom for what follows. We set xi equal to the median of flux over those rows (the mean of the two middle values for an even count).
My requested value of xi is 15.9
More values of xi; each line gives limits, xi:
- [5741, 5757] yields 15.6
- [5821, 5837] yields 16.5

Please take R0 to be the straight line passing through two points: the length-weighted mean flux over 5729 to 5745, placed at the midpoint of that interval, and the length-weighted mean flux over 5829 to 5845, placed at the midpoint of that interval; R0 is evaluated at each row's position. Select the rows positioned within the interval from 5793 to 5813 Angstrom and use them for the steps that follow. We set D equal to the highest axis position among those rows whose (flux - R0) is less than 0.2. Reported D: 5811.0 Angstrom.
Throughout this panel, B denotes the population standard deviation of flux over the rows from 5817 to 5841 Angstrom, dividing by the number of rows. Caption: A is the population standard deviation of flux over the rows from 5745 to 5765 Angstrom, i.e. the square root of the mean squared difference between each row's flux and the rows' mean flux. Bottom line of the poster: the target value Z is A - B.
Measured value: 0.2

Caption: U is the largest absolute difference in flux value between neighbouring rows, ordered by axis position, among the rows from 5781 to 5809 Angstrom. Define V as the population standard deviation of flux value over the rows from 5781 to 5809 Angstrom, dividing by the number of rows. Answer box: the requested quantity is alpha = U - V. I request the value 2.3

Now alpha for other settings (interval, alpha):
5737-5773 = 2.7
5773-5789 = 0.4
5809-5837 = 2.5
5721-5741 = 0.6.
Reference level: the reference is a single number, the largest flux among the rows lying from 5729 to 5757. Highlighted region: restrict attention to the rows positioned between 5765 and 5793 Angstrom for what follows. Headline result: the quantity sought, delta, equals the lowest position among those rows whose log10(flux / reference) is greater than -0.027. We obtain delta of 5767.0 Angstrom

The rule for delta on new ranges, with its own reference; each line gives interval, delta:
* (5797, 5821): 5799.0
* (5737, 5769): 5747.0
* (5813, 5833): 5815.0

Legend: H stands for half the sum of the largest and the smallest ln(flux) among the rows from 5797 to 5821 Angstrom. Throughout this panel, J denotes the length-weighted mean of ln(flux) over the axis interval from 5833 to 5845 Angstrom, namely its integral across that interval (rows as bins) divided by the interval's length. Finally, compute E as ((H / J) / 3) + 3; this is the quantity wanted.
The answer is 3.33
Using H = 2.813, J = 2.84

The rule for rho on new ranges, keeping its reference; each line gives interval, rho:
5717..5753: 0.7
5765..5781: 0.7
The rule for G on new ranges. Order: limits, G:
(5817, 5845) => 1.67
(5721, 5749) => 1.80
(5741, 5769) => 1.78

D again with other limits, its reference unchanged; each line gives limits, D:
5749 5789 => 5771.0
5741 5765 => 5755.0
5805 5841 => 5839.0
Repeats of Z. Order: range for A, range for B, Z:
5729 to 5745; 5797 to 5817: -0.5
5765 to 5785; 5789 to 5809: 0.0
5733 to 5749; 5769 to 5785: -0.3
